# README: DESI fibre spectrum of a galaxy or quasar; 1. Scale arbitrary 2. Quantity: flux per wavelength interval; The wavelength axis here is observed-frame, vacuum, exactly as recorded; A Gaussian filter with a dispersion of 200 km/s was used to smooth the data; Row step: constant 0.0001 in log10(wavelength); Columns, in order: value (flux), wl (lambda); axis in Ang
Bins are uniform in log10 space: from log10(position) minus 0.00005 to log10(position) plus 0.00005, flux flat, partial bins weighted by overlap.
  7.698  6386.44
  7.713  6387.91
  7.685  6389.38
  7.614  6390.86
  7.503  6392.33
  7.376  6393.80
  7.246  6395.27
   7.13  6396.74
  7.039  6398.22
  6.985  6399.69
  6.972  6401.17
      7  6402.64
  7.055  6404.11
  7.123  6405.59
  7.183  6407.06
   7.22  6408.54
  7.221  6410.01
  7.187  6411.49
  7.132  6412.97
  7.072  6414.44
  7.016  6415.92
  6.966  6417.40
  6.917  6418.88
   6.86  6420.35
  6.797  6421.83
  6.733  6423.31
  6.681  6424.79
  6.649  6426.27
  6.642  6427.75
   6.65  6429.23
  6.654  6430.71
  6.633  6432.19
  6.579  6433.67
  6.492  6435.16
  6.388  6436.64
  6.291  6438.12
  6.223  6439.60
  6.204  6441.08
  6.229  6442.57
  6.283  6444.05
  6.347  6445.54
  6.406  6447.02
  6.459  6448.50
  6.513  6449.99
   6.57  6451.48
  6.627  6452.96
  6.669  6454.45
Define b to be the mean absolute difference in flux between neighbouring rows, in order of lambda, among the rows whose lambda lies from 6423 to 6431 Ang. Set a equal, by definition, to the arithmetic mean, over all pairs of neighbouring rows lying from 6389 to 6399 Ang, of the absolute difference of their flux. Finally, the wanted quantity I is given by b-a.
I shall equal -0.09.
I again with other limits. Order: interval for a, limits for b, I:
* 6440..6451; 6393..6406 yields 0.02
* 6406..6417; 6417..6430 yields 0.00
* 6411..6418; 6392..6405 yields 0.02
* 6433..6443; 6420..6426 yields -0.01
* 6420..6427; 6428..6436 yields -0.01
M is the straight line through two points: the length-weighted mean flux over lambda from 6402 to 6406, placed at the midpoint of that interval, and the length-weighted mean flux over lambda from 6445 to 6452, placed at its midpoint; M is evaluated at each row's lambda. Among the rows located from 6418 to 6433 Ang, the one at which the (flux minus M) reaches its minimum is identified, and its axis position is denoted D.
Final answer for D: 6426.27 Ang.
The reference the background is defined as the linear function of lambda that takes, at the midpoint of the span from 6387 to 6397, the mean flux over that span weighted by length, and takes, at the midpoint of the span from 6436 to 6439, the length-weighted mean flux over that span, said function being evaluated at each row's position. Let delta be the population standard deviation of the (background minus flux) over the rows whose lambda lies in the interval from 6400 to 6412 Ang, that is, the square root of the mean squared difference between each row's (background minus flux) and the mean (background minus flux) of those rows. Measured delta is 0.17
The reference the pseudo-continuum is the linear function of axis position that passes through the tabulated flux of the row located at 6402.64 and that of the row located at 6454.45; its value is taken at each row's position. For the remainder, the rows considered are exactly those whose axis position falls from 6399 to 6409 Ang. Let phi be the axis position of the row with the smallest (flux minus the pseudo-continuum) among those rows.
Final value 6401.17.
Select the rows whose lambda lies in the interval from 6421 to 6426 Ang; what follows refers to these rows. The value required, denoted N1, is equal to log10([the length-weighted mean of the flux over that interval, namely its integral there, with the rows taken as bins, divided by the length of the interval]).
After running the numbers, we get 0.83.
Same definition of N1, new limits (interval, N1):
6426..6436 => 0.82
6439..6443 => 0.79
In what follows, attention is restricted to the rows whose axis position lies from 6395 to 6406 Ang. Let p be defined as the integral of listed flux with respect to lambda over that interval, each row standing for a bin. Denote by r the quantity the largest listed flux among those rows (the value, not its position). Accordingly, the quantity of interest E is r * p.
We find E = 563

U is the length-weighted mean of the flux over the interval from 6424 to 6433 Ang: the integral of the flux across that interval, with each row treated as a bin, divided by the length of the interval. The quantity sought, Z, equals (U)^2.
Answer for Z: 44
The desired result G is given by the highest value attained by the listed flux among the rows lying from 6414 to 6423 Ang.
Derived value 7.072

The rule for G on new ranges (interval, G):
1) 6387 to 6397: 7.713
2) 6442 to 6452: 6.57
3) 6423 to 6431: 6.733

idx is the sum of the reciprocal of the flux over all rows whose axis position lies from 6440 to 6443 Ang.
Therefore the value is 0.322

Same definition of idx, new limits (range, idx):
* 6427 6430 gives 0.301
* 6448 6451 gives 0.308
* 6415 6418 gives 0.286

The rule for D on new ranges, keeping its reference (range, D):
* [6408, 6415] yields 6414.44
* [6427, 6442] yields 6439.60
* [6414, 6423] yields 6421.83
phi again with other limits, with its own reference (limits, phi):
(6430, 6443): 6441.08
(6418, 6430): 6426.27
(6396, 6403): 6401.17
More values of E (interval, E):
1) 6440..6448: 323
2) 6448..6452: 171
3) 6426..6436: 440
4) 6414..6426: 583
